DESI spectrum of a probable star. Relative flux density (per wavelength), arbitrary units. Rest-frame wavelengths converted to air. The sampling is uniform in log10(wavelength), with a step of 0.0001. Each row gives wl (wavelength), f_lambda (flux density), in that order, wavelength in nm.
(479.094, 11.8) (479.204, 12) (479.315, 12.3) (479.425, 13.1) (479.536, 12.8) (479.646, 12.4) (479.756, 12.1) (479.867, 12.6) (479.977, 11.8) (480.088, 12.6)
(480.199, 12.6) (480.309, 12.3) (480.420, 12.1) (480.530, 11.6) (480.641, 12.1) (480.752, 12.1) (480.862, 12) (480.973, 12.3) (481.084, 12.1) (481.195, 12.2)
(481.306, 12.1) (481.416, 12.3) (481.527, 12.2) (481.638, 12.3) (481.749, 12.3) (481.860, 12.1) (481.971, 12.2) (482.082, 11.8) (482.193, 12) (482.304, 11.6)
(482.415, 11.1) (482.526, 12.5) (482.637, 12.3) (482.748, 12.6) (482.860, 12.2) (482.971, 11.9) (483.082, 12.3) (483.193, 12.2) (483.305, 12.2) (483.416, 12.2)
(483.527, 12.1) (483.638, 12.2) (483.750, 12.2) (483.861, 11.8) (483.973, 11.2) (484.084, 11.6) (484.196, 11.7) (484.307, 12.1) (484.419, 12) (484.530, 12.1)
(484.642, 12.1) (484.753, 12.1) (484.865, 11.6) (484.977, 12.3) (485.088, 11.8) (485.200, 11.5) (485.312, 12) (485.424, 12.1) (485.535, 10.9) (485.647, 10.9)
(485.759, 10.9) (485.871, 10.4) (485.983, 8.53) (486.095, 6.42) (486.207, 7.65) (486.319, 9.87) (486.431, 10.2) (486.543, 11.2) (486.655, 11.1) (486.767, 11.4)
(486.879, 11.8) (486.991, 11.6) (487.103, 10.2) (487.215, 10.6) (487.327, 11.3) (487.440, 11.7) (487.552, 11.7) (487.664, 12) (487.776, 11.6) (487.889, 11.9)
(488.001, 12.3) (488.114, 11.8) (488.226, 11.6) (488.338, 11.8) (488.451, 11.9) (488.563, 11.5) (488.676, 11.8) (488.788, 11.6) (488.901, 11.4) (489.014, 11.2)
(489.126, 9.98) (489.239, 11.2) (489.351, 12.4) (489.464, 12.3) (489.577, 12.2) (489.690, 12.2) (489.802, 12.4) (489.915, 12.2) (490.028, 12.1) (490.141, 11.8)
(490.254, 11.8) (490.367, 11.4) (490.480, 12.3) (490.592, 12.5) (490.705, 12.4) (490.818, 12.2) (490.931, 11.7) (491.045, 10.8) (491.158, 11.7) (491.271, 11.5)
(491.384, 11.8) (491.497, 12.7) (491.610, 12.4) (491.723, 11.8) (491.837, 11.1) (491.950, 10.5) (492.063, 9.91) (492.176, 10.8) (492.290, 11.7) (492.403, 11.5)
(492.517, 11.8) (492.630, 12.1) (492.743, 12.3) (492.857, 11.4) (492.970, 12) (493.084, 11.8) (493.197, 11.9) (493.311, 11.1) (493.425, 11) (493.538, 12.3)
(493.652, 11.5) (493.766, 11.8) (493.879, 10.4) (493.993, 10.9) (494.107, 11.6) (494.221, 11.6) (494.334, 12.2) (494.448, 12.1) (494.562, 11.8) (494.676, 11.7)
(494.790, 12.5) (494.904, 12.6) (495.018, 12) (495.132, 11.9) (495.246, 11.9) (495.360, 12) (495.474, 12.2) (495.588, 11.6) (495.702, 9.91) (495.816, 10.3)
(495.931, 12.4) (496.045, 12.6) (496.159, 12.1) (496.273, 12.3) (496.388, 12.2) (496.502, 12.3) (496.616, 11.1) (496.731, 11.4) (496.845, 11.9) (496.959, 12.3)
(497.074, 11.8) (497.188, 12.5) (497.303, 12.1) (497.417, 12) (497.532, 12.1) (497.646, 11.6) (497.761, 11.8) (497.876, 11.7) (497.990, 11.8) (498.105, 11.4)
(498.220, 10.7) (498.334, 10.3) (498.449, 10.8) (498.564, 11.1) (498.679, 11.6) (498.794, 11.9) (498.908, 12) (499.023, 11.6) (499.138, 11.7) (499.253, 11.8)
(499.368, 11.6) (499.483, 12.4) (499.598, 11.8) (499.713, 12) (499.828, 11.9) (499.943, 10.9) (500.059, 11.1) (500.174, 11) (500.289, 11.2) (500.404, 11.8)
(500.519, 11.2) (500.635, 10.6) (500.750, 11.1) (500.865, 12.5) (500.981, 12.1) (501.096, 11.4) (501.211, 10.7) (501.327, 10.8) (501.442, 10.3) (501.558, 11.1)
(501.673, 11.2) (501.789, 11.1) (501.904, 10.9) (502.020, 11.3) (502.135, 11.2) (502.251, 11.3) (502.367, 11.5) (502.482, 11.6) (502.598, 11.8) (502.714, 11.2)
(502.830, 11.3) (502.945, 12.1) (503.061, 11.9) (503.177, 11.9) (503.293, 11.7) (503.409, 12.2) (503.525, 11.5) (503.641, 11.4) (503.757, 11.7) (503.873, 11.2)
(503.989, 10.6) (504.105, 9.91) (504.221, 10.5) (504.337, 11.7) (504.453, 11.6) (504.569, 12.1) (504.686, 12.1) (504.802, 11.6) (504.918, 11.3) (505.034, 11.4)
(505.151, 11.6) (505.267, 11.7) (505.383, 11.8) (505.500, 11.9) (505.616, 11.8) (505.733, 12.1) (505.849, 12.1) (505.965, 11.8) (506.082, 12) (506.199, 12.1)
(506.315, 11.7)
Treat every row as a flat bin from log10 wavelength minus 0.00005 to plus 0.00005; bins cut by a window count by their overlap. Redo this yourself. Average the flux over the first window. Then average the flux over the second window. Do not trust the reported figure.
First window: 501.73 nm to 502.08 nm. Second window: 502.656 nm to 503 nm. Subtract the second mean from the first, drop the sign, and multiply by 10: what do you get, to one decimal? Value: 4.3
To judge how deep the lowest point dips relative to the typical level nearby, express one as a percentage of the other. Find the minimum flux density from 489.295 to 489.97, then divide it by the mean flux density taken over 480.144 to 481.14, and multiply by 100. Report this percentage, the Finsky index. 101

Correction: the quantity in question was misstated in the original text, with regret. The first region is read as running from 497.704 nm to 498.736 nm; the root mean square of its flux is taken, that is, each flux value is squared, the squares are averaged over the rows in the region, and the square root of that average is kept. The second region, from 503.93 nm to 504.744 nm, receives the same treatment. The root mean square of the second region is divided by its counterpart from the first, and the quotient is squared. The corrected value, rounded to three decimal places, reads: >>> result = 0.998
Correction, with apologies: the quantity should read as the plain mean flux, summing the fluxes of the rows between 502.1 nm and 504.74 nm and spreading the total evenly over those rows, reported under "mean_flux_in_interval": 11.48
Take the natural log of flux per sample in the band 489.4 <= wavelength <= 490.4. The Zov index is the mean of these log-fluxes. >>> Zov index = 2.488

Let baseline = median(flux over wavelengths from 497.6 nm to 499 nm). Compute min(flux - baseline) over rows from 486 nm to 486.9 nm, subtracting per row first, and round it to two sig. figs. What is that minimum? -5.2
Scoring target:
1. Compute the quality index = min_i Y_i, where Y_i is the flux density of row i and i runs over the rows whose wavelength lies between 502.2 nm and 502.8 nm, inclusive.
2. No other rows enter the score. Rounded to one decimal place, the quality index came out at 11.2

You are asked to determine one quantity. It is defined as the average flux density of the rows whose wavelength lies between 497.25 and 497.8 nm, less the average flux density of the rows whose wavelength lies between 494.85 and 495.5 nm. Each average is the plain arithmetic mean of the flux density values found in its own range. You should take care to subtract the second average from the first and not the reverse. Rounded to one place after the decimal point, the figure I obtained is -0.2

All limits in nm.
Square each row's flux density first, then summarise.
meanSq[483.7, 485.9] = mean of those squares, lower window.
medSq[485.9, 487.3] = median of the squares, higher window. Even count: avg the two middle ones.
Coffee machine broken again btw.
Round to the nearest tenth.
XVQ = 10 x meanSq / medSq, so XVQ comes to 12.6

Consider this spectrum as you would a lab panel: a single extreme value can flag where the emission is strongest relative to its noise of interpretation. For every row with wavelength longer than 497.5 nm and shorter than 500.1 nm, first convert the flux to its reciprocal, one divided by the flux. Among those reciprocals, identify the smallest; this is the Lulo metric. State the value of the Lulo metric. 0.0806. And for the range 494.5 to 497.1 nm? 0.0794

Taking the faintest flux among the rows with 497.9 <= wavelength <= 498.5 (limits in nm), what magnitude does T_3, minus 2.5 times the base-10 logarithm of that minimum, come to -2.53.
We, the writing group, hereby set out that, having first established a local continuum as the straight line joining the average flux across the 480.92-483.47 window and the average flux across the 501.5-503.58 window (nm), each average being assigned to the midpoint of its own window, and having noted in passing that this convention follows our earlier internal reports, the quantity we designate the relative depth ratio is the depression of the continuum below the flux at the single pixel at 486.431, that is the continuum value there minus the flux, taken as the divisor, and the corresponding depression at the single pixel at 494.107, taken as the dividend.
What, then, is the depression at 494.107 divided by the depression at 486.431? 0.1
